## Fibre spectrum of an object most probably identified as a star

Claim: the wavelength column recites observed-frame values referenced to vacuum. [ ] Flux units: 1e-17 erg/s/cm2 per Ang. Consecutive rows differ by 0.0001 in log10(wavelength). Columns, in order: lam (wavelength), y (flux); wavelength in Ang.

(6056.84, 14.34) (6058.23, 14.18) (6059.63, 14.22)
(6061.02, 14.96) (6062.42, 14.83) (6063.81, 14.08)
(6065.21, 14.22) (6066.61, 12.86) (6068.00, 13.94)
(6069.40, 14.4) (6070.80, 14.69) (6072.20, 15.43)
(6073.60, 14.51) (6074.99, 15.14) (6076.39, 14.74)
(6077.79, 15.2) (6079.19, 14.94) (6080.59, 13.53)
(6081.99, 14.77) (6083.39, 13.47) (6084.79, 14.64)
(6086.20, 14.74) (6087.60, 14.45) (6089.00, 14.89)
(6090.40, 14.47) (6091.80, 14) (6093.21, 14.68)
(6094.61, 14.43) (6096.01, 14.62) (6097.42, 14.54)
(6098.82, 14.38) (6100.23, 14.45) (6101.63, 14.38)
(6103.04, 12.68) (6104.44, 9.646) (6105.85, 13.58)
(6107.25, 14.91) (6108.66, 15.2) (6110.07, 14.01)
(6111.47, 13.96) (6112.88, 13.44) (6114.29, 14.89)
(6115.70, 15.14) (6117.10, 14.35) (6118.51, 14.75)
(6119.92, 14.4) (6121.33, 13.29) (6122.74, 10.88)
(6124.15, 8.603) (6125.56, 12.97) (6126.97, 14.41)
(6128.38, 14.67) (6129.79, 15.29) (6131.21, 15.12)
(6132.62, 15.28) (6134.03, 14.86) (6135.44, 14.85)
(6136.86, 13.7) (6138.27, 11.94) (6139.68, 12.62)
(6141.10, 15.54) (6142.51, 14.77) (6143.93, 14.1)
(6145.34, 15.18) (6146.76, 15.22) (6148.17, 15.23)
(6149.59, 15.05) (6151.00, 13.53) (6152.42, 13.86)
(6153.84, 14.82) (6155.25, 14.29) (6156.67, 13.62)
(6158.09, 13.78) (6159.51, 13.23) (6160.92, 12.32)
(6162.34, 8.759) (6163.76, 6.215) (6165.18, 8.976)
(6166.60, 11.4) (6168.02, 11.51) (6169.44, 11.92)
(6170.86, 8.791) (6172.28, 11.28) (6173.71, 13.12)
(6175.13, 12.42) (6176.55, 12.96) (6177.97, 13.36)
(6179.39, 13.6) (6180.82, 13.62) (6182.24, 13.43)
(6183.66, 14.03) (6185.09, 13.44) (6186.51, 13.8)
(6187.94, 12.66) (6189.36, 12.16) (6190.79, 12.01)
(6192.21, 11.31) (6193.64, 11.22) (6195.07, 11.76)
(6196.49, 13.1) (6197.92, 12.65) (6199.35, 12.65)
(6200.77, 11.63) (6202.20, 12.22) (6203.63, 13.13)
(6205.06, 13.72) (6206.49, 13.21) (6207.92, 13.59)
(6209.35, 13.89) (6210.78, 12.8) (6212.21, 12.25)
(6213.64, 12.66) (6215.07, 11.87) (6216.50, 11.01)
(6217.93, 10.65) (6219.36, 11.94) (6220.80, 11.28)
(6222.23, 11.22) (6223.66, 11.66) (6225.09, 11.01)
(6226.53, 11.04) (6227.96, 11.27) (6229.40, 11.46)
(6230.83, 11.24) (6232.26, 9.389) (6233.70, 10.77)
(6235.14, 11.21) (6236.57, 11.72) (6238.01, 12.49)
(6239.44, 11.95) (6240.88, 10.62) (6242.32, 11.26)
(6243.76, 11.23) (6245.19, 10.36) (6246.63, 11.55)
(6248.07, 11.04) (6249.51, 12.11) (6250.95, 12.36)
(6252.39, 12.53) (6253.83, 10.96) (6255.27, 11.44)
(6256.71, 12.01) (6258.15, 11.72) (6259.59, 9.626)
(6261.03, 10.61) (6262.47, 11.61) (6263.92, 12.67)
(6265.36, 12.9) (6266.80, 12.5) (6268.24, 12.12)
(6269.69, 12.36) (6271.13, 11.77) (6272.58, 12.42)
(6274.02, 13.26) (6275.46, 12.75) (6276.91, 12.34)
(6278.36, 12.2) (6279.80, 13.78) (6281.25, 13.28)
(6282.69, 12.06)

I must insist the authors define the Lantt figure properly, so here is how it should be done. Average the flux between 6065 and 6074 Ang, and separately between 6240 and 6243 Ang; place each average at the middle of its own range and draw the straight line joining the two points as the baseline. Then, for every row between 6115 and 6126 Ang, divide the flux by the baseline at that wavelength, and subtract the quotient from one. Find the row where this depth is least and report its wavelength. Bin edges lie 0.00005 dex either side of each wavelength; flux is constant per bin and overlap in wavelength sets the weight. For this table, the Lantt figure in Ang 6115.70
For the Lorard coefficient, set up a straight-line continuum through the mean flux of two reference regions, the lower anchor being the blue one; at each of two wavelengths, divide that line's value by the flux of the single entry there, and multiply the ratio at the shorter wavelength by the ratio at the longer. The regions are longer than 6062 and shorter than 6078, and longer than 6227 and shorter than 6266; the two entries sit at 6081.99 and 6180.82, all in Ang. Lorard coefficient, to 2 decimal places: 0.89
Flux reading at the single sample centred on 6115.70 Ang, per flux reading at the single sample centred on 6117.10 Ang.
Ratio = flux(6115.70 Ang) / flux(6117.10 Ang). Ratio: 1.06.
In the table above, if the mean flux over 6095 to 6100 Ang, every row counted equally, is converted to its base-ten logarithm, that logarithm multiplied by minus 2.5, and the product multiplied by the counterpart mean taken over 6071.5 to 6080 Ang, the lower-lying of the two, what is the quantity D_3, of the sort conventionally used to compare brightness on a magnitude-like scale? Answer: -43.5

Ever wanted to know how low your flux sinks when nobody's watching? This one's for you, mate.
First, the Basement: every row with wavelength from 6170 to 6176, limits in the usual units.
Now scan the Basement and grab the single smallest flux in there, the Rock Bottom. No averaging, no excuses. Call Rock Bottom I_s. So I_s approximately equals 8.791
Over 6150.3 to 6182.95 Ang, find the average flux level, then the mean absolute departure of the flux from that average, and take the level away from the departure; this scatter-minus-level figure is -10.6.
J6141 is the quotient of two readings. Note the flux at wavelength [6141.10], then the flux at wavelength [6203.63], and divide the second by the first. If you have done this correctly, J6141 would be 0.84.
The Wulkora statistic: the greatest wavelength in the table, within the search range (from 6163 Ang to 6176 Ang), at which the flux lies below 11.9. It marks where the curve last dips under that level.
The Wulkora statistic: 6172.28 Ang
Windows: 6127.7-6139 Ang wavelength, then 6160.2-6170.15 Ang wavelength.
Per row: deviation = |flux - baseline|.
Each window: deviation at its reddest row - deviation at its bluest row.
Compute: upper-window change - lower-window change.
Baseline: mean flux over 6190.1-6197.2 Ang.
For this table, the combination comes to 2.3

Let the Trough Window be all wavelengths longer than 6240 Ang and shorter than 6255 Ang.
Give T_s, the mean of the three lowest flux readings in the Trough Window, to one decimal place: 10.6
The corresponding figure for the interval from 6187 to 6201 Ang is 11.4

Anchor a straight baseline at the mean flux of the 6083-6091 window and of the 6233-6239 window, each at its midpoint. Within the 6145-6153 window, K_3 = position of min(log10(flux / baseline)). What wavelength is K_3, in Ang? 6151.00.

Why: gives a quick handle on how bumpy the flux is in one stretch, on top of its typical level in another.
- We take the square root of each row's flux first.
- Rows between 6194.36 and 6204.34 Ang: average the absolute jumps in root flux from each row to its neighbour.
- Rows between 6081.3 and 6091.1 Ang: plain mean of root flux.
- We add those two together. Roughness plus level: 3.91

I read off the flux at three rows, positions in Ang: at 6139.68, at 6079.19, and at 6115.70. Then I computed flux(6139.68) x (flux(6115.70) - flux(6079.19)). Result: 3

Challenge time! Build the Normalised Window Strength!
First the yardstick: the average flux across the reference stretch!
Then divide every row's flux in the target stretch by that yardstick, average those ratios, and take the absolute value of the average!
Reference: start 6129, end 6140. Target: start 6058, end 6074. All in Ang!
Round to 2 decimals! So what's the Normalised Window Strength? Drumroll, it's 1.01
